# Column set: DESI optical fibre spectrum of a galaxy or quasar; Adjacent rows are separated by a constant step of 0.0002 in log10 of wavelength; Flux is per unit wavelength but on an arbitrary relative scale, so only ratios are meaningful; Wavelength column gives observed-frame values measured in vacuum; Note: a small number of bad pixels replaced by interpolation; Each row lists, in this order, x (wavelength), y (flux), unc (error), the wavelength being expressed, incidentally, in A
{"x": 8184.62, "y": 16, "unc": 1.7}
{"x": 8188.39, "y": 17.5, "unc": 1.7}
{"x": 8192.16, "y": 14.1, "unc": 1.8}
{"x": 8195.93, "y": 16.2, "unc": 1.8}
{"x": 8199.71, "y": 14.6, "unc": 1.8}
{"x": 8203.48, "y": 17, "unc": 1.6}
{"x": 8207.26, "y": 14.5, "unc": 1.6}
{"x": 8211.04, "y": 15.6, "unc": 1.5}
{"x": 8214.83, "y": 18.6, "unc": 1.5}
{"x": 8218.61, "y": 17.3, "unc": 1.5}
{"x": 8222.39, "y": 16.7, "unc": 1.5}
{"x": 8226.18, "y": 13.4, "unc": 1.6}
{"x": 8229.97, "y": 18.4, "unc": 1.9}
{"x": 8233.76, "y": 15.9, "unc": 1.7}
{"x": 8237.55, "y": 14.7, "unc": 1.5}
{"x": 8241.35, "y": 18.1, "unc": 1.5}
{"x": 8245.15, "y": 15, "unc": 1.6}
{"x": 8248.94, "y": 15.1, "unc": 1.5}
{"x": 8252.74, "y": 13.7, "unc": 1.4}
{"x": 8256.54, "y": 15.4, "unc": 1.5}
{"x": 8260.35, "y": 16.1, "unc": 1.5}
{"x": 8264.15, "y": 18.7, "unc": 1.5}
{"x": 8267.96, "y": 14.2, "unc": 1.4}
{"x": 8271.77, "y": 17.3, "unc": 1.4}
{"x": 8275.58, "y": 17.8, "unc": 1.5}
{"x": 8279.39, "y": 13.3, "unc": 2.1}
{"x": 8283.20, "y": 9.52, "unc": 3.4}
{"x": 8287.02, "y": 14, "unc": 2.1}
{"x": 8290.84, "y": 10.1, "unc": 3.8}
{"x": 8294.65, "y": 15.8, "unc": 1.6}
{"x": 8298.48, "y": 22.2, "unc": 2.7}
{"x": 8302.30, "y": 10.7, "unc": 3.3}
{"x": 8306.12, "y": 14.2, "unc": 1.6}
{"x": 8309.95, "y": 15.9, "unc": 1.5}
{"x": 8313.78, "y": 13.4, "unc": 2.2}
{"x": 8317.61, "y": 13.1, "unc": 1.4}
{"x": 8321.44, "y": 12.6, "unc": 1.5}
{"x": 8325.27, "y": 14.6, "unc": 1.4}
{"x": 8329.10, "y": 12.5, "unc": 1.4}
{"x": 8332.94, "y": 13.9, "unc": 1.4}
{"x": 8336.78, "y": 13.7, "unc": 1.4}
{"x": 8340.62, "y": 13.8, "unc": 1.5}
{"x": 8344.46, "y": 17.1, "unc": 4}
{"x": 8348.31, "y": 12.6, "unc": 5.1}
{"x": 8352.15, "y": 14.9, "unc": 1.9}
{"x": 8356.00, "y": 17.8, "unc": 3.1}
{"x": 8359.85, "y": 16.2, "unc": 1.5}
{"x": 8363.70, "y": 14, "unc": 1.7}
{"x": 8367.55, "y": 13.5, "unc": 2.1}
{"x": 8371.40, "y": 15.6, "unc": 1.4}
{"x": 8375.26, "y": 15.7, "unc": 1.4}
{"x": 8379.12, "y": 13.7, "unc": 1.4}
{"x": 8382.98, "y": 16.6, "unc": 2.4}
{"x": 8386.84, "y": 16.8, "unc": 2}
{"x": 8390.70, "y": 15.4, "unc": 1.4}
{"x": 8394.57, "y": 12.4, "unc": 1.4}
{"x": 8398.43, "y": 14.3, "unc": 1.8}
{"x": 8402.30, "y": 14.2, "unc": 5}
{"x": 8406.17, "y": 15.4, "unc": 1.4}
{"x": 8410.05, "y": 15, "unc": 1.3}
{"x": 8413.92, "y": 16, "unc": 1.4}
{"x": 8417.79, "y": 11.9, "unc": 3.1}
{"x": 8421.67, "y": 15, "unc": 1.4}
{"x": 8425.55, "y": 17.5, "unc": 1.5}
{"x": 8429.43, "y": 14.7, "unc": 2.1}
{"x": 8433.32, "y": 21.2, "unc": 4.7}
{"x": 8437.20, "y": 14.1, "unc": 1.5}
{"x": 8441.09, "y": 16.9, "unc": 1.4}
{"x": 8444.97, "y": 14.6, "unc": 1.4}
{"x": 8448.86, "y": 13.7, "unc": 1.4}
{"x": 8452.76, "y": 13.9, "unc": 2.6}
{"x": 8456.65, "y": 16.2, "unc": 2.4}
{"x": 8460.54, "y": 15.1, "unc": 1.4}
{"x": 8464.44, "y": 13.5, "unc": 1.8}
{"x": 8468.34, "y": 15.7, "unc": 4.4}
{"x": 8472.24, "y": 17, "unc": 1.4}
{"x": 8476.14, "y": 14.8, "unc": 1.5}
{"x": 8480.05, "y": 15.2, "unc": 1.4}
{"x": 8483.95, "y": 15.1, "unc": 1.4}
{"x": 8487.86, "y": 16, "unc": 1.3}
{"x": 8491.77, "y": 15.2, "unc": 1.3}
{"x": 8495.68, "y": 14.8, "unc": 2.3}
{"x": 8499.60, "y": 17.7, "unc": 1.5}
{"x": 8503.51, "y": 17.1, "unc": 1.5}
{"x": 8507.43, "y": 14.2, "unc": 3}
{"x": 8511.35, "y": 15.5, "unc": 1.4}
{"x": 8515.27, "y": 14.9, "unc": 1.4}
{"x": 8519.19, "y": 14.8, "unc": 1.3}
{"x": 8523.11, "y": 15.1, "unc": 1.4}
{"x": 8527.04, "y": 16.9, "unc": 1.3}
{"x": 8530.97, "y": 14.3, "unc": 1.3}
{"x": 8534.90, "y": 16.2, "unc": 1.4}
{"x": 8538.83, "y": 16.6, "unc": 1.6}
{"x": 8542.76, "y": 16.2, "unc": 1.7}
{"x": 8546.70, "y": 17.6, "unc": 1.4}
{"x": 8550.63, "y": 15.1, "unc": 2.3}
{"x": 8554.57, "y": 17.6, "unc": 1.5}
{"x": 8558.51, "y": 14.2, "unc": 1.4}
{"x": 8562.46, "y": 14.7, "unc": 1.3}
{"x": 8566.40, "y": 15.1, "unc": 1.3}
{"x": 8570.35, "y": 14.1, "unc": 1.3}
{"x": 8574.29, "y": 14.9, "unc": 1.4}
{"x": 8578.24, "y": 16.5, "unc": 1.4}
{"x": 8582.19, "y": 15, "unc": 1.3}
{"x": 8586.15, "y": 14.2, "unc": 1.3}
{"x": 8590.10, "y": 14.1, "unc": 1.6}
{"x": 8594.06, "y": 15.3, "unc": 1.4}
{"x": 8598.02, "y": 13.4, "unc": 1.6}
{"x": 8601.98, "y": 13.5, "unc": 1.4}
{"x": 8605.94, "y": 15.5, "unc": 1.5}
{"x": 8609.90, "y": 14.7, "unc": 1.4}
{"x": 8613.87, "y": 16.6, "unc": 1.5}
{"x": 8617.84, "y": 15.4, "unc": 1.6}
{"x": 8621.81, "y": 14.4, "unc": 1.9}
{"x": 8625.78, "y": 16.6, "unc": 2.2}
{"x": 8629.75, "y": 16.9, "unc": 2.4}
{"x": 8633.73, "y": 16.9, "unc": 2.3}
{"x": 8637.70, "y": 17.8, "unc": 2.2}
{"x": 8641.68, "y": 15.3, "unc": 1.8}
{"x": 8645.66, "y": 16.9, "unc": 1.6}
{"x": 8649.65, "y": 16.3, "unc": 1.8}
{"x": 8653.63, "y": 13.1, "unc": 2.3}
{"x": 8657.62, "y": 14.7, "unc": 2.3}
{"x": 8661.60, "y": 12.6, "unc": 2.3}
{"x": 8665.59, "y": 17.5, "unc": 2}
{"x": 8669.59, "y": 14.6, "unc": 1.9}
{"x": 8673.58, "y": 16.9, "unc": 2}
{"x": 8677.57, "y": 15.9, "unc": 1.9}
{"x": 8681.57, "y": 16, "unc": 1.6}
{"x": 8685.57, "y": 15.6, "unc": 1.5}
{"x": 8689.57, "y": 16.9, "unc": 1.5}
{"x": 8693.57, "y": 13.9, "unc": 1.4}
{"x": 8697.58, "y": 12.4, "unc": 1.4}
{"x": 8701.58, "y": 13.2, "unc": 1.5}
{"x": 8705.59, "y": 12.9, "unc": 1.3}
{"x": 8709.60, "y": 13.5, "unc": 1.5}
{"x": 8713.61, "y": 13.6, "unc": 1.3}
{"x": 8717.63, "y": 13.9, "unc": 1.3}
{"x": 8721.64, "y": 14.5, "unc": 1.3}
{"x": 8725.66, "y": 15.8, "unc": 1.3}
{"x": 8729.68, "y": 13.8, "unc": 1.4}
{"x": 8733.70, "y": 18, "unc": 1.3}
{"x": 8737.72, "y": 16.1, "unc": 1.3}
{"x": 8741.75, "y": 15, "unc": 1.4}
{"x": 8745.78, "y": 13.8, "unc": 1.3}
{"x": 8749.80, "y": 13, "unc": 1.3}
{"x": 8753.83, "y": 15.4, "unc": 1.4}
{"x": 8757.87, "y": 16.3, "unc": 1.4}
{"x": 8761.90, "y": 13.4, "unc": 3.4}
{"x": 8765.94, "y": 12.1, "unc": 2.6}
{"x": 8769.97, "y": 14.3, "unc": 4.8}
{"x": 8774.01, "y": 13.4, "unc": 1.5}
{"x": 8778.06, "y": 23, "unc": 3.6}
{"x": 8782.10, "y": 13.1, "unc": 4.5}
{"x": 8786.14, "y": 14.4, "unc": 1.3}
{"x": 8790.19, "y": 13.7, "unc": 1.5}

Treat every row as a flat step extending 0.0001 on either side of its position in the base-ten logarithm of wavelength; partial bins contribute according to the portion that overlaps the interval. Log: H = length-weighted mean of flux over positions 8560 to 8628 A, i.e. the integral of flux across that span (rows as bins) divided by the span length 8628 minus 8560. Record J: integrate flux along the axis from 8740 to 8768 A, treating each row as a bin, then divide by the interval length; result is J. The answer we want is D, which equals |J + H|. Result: 29.1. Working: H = 14.9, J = 14.1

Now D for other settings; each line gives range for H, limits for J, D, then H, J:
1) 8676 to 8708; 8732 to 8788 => 29.6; 14.6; 15.1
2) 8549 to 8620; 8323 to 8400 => 29.7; 15.0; 14.7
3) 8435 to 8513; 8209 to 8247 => 31.7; 15.3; 16.4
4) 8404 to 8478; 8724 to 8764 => 30.4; 15.4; 15.0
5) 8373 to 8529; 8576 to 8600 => 30.1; 15.3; 14.7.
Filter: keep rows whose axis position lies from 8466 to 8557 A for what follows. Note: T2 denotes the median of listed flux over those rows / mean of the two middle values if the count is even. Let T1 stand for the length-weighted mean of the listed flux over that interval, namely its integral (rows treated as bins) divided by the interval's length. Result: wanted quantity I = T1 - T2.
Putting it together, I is 0.3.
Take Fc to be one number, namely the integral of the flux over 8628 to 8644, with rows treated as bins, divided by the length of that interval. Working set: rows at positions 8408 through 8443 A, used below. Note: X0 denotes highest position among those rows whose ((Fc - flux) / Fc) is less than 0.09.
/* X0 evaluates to 8441.09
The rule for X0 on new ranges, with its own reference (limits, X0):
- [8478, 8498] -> 8487.86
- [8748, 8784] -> 8778.06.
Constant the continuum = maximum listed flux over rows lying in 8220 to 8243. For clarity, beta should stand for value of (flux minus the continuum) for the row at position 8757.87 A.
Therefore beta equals -2.1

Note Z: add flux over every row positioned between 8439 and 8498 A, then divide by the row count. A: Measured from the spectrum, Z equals 15.2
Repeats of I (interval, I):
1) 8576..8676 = 0.1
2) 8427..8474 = 0.7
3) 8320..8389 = 0.5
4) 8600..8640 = -0.2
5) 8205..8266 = 0.3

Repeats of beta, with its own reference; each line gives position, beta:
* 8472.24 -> -1.4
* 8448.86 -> -4.7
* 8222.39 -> -1.7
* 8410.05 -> -3.4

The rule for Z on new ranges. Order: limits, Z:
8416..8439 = 15.7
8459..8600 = 15.4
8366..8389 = 15.3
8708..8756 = 14.7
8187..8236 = 16.1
